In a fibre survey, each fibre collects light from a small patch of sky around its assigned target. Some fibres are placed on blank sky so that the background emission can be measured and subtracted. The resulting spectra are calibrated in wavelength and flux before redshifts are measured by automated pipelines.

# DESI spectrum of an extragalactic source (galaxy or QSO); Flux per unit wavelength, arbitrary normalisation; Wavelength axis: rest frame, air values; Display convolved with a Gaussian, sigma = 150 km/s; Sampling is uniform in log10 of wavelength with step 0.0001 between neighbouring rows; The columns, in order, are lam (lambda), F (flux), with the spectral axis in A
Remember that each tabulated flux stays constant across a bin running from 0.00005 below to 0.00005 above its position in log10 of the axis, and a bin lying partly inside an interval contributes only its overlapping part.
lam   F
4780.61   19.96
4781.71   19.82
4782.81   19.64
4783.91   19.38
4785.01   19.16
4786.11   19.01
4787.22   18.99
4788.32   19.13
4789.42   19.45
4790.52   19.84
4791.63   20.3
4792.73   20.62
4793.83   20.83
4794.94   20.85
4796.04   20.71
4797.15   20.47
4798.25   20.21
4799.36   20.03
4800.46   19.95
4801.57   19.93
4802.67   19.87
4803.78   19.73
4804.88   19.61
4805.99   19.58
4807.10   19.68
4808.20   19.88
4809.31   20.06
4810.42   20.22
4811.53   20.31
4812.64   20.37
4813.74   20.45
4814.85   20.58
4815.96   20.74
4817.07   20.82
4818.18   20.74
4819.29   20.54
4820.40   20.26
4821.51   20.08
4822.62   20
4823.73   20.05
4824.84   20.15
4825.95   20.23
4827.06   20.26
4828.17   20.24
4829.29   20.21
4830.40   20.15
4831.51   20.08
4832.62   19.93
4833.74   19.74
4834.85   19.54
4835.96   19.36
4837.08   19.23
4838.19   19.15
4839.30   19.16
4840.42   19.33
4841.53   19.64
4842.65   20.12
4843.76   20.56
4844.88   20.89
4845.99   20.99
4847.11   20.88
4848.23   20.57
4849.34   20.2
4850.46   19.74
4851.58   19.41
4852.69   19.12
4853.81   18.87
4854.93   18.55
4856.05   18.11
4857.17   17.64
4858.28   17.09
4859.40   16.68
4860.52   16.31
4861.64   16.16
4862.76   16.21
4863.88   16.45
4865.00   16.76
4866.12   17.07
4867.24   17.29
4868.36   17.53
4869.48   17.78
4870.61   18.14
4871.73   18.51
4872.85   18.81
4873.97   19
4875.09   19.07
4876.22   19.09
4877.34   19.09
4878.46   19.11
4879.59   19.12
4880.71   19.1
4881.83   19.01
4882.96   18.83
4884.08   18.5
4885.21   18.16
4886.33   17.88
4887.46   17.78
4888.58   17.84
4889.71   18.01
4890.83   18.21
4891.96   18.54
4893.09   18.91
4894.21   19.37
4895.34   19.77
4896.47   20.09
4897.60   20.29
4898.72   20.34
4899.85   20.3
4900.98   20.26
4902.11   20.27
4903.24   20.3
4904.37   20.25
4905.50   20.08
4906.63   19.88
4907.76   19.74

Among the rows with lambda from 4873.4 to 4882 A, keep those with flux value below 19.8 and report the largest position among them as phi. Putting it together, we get 4881.83 A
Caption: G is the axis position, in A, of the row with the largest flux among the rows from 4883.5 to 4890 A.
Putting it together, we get 4884.08 A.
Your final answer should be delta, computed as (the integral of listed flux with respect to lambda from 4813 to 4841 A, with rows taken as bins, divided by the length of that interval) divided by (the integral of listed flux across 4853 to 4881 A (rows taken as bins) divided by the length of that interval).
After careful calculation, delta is 1.12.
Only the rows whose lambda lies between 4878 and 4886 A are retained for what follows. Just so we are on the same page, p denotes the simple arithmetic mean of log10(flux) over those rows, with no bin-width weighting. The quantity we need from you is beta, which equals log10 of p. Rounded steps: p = 1.27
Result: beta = 0.105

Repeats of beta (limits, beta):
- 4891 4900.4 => 0.112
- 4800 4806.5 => 0.113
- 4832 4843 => 0.111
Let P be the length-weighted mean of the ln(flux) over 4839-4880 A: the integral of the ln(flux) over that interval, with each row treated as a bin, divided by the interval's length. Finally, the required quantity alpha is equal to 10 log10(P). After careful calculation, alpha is 4.65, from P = 2.92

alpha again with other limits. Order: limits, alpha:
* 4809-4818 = 4.80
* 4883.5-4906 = 4.71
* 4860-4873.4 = 4.54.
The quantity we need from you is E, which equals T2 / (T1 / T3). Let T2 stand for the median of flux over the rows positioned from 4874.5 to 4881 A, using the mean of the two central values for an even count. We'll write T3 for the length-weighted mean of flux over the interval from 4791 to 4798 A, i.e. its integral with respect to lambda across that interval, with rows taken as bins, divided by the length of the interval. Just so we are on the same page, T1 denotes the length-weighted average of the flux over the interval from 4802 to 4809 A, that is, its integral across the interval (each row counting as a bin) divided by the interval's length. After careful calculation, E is 19.9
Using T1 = 19.8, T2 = 19.1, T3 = 20.6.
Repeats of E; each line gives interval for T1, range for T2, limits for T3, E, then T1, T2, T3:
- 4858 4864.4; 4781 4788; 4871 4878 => 22.2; 16.4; 19.3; 18.9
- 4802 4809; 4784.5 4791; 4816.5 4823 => 19.8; 19.8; 19.1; 20.4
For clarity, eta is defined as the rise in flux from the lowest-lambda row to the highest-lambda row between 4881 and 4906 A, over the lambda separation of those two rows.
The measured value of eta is 0.045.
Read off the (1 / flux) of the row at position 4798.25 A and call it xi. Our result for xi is 0.0495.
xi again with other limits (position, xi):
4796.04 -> 0.0483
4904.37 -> 0.0494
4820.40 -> 0.0494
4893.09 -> 0.0529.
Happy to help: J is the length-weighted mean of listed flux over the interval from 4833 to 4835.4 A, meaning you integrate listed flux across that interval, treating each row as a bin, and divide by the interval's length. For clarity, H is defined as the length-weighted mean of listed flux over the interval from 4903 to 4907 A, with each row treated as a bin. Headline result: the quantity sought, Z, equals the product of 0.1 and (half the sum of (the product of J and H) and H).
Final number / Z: 20.7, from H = 20.1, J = 19.6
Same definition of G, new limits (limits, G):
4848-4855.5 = 4848.23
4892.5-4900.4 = 4898.72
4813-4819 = 4817.07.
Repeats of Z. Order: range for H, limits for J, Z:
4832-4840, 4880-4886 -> 19.2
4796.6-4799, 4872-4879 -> 20.3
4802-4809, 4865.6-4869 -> 18.1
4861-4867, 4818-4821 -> 17.8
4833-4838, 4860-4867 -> 17.0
